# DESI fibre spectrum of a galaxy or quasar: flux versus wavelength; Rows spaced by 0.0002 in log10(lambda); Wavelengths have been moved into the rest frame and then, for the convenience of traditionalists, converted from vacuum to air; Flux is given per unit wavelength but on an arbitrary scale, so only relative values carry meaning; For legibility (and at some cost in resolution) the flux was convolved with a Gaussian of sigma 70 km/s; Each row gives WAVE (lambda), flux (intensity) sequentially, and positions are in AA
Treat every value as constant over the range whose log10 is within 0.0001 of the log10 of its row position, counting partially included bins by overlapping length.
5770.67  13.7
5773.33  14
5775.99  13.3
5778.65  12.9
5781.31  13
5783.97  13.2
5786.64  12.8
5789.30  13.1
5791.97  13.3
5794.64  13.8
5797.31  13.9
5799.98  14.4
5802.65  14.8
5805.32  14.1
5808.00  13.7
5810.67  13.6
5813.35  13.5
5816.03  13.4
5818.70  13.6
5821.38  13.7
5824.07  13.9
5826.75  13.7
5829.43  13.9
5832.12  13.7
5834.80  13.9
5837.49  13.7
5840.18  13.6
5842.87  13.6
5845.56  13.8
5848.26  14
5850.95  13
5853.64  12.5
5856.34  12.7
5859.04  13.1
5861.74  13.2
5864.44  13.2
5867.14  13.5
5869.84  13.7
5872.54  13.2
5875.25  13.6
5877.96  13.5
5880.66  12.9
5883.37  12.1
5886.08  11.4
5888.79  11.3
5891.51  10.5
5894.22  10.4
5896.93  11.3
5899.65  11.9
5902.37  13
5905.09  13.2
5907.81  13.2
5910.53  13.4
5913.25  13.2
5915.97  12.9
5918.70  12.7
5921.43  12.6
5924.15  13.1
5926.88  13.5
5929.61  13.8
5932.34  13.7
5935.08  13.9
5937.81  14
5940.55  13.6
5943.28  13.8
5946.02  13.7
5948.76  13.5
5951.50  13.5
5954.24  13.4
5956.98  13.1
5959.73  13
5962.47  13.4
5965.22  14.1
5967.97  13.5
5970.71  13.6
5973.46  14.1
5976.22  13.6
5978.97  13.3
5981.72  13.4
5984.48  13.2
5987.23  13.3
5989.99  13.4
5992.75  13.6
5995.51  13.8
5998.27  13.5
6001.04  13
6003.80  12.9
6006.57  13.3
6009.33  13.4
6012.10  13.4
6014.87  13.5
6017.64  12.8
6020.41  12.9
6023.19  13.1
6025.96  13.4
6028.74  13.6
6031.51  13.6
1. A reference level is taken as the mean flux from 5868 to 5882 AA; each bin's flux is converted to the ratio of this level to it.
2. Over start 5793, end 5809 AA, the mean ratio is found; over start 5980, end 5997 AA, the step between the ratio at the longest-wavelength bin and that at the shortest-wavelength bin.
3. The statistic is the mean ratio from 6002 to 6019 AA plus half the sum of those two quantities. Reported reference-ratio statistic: 1.47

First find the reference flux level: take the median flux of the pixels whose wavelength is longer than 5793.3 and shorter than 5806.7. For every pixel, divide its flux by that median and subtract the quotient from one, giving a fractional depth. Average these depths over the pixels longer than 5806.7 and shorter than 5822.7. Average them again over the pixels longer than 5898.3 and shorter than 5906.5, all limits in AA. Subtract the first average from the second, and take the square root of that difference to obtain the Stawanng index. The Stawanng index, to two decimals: 0.25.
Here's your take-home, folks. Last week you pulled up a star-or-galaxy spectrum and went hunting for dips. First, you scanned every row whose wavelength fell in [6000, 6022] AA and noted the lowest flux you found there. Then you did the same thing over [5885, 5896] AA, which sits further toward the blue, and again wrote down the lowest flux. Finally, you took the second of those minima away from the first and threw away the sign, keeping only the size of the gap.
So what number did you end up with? 2.4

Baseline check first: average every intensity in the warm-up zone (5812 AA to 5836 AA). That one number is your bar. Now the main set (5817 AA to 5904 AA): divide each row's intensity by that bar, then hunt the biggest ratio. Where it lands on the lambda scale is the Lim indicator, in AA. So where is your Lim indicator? 5848.26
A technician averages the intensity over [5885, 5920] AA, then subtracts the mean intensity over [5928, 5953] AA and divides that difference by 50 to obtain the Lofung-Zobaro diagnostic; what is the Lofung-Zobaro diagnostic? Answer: -0.031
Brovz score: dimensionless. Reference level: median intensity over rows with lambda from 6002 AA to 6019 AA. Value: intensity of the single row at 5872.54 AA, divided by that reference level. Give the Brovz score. 0.99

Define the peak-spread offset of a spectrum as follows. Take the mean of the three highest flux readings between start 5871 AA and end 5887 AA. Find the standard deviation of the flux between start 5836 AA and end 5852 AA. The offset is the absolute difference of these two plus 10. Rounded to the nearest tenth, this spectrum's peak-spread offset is 23.1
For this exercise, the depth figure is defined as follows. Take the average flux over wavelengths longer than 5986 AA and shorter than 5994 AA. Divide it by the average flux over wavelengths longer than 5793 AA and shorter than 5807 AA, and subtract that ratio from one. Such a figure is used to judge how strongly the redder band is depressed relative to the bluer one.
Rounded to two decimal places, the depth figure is 0.05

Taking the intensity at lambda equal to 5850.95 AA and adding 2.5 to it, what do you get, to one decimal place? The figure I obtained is 15.5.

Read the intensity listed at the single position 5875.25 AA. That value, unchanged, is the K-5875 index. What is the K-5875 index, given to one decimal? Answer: 13.6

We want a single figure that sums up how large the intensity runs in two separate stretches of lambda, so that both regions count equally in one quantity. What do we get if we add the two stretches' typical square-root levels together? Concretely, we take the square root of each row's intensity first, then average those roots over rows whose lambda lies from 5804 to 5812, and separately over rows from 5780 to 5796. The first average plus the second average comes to 7.35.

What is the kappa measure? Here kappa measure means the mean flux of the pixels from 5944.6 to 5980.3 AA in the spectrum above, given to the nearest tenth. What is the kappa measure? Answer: 13.5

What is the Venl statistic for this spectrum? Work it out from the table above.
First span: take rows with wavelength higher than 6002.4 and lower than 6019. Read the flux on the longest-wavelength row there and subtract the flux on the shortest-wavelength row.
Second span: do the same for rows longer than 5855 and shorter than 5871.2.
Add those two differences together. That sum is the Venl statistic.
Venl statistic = 0.9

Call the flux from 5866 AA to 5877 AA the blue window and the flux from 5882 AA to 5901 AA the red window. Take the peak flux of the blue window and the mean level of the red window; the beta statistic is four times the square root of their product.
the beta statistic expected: 49.7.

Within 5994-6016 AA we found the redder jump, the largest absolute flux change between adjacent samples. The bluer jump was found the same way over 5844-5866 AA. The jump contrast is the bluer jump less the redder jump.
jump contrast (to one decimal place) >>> 0.5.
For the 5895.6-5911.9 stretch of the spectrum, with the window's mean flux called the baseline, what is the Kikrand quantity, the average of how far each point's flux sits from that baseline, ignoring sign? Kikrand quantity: 0.71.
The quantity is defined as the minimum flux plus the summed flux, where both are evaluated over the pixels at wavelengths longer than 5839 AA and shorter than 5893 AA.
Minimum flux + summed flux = 269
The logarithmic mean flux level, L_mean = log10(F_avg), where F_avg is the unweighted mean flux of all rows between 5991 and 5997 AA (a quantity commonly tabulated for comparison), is 1.14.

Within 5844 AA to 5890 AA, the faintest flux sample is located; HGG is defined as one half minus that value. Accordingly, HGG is -10.8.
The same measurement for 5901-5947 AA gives -12.1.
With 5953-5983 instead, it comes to -12.5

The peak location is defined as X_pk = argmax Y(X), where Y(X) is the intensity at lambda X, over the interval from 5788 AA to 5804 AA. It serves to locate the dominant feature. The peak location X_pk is 5802.65 AA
